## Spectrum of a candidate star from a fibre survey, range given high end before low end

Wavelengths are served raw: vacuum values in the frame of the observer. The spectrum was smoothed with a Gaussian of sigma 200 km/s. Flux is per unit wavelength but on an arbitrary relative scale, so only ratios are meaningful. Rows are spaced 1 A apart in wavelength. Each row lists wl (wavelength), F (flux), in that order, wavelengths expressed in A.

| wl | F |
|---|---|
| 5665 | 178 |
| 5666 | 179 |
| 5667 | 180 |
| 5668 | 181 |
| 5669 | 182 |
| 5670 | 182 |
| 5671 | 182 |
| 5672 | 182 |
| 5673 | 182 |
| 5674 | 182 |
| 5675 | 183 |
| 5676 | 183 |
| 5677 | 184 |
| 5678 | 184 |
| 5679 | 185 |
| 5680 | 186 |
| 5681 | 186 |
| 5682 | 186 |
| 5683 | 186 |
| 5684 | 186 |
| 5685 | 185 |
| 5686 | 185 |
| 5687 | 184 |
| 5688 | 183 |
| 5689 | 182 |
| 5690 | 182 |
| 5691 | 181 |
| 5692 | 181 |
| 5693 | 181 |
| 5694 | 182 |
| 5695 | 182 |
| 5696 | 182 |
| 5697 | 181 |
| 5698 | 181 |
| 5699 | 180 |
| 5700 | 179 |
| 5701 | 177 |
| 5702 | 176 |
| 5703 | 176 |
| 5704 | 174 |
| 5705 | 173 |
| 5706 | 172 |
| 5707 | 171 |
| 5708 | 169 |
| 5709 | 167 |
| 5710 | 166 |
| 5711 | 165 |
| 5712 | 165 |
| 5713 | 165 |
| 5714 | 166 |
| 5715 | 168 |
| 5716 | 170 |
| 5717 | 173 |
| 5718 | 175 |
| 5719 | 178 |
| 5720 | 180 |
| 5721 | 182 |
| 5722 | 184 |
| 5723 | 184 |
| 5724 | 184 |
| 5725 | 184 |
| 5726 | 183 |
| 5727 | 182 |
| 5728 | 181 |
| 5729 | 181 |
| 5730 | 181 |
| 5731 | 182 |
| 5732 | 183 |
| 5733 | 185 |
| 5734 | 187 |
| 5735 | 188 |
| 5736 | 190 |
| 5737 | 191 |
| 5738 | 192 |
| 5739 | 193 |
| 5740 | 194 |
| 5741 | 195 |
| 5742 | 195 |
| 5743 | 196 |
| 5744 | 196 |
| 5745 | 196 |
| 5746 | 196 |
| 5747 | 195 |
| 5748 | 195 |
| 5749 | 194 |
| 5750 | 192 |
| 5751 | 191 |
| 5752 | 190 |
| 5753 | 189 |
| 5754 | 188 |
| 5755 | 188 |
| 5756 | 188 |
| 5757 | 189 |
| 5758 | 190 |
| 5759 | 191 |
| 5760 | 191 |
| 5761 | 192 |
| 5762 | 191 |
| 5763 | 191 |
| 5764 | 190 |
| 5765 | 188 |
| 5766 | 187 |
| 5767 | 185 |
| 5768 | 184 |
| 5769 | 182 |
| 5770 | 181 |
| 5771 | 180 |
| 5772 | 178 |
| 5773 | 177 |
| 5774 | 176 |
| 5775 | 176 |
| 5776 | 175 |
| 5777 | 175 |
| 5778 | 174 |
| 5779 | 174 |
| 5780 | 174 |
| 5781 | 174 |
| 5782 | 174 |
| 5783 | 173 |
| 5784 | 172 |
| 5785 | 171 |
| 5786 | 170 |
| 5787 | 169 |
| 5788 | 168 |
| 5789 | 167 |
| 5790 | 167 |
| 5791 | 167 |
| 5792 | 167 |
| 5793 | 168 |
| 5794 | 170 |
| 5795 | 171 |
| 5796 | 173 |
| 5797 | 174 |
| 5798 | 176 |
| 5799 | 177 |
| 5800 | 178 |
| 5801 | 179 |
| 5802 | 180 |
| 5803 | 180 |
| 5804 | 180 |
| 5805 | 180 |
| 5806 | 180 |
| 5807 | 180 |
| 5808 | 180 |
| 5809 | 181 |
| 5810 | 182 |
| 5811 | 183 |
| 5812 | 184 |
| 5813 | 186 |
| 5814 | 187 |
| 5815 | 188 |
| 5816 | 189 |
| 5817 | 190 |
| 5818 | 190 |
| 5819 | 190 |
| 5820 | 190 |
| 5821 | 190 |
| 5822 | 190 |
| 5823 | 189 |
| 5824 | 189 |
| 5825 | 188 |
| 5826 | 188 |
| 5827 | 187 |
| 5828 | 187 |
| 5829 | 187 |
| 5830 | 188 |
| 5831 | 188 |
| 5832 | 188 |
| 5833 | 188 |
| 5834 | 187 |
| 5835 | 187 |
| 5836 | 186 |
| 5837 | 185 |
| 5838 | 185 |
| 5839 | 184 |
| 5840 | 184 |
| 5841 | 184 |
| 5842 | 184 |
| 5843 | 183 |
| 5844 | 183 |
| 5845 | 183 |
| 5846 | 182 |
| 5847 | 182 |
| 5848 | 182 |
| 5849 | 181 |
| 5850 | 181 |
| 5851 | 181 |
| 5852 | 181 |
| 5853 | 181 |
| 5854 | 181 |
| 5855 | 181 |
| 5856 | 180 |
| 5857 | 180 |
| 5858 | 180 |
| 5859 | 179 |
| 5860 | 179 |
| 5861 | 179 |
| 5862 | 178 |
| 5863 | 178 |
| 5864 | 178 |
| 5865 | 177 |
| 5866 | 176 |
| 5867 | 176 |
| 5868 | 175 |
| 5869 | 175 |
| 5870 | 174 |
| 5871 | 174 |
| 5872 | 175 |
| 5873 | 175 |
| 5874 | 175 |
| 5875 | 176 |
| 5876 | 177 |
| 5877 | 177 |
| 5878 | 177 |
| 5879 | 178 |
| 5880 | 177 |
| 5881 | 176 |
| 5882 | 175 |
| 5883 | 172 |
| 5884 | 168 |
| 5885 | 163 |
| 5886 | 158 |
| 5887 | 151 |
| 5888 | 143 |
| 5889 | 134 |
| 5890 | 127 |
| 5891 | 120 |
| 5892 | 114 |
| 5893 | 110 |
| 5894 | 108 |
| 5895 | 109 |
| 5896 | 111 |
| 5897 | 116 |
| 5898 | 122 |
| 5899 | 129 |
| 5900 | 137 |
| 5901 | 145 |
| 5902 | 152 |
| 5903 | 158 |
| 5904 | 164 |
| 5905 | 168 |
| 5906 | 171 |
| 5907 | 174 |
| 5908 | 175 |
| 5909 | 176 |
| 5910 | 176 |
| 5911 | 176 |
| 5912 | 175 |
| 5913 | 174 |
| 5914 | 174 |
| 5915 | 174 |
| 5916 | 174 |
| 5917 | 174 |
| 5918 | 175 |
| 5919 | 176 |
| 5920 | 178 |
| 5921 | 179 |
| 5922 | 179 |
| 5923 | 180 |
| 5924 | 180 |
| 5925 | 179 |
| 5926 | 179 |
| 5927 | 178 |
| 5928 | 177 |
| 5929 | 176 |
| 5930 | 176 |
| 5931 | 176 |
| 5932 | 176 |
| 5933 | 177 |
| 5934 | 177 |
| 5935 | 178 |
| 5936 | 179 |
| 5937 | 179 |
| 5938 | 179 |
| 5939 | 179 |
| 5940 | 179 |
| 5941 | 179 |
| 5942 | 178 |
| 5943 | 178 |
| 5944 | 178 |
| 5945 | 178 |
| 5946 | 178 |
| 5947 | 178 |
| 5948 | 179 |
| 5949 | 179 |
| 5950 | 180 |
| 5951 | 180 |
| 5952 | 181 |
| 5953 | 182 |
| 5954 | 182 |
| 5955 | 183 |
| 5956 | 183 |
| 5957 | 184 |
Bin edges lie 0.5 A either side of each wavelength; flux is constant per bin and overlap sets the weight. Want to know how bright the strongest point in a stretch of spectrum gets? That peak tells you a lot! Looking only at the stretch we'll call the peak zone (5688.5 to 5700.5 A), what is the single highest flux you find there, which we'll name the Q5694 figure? 182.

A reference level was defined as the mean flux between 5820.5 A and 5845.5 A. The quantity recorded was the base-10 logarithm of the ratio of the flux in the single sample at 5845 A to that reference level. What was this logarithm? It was -0.0082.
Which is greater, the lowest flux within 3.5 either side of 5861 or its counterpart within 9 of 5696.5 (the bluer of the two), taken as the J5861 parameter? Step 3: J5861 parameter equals 178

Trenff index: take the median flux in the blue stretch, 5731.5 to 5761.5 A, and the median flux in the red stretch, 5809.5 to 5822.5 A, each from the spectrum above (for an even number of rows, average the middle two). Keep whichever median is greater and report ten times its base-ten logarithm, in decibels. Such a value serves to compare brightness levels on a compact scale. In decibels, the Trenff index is 22.81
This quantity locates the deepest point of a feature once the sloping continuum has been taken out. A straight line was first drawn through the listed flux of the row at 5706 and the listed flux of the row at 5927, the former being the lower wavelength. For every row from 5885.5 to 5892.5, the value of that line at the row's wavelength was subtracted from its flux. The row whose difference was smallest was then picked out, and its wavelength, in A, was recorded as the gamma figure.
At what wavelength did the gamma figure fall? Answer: 5892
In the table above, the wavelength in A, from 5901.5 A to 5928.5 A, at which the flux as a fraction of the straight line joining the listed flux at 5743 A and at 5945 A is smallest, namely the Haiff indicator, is 5902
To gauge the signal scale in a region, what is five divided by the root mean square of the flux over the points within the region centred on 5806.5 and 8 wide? 0.0277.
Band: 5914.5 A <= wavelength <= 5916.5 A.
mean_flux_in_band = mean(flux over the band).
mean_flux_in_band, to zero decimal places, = 174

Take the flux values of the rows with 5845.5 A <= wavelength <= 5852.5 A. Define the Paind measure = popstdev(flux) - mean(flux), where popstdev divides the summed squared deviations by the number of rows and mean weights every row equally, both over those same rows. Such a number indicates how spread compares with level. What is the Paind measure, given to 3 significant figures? -181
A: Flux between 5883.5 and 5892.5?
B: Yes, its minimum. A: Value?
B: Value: 114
